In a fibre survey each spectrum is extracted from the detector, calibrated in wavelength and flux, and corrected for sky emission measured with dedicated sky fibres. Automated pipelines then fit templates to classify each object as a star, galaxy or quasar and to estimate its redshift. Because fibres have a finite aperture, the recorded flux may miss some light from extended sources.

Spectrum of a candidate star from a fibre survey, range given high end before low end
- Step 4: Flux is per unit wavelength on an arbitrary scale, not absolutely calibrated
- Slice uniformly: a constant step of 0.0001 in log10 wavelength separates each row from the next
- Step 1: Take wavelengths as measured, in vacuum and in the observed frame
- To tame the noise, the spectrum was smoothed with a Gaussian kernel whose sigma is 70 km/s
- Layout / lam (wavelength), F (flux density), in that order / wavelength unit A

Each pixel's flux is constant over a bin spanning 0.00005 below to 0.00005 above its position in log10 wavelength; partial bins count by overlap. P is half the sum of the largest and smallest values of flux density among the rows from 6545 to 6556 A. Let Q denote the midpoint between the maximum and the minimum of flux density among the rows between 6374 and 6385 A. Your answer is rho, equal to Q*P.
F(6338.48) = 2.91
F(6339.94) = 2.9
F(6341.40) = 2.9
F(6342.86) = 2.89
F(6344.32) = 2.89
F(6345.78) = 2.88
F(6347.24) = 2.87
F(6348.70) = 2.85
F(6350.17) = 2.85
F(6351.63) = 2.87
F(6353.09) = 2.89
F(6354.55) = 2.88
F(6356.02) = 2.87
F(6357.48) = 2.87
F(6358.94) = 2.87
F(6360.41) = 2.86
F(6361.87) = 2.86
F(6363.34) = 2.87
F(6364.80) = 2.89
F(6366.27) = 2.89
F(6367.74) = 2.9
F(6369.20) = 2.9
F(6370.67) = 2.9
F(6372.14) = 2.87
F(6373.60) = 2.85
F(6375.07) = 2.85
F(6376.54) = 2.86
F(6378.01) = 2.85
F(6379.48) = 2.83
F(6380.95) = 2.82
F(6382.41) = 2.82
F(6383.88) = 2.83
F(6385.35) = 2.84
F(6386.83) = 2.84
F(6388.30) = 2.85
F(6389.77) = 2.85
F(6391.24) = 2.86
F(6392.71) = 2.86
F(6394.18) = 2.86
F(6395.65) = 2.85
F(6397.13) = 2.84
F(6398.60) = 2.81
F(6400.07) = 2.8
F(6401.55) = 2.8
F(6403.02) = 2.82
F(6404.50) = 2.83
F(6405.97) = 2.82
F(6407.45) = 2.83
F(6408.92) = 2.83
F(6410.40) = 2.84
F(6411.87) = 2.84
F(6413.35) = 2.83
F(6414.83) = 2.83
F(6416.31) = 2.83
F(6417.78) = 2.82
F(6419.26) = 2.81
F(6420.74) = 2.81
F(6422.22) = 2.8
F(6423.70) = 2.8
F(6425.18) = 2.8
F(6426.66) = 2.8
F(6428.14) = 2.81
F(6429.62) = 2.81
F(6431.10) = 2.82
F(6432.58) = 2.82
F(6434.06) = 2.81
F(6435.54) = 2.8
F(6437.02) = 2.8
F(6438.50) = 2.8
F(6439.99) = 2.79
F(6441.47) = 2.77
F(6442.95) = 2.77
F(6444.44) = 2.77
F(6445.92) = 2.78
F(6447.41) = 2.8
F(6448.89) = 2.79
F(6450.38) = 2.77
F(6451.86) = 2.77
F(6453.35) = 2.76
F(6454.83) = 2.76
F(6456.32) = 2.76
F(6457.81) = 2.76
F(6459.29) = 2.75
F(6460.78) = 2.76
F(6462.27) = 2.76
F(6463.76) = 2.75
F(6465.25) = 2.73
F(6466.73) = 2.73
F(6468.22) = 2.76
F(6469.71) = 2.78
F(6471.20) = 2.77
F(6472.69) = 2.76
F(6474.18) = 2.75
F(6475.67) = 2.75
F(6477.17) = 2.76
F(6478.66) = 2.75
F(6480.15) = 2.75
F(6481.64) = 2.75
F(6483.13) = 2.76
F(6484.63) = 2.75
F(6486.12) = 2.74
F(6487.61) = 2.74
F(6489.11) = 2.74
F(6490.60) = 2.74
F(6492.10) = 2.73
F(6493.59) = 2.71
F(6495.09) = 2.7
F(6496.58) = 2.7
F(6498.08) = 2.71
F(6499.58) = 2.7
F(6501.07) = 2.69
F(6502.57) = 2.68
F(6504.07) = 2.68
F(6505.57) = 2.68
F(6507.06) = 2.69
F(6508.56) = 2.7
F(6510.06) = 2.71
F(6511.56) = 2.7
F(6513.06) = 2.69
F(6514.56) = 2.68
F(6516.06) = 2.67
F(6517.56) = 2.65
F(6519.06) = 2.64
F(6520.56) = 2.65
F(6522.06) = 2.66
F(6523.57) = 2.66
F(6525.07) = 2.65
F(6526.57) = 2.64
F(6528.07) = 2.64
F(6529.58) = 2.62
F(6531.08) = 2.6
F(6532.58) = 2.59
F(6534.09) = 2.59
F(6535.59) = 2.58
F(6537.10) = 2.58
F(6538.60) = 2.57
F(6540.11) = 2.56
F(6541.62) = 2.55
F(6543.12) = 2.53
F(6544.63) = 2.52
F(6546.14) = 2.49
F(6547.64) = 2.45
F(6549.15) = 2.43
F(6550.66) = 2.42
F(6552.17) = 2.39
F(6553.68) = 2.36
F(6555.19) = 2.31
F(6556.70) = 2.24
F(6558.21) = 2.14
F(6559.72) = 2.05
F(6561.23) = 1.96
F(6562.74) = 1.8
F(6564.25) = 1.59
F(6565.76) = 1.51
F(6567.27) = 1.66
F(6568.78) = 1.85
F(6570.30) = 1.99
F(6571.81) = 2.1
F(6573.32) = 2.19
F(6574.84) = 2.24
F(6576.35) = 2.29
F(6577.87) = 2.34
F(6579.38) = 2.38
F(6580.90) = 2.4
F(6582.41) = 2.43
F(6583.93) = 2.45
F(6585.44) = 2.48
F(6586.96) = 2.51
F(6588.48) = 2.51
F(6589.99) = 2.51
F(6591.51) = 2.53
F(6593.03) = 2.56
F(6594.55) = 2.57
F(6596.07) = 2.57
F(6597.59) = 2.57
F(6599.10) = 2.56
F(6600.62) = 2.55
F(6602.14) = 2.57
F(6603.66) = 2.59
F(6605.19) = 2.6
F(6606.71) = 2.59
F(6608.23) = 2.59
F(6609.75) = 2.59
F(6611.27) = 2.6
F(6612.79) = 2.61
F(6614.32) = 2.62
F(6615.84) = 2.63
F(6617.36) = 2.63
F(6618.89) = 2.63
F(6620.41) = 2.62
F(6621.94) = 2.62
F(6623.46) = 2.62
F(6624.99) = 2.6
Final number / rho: 6.8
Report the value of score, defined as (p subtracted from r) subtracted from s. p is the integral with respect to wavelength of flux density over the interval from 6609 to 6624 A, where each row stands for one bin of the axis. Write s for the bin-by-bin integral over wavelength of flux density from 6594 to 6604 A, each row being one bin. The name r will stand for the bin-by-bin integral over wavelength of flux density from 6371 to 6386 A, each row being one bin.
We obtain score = 22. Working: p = 39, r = 43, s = 26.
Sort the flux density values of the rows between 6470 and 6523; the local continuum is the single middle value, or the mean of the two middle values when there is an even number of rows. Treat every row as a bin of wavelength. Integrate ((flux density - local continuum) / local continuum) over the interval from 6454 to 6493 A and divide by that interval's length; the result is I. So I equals 0.02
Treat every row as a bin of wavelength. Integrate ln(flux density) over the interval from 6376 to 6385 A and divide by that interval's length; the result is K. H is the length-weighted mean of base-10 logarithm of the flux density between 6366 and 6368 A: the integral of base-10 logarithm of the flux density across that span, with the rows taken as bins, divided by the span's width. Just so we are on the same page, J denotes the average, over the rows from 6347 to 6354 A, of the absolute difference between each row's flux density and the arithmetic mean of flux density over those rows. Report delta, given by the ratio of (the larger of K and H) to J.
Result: 81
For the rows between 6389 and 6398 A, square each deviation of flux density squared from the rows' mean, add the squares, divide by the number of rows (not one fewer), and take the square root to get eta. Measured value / 0.043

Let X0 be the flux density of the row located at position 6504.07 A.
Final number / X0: 2.68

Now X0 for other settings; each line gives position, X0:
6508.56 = 2.7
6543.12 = 2.53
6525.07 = 2.65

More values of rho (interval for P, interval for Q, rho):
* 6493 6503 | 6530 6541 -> 7.0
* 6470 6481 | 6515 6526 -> 7.3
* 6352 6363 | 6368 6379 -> 8.3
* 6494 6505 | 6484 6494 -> 7.4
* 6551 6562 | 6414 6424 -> 6.1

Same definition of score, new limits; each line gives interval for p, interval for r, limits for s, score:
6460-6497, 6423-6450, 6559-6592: 98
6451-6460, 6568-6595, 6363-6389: 36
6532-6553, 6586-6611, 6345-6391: 120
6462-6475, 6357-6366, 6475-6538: 179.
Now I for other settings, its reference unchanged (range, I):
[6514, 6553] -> -0.05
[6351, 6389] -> 0.06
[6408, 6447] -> 0.04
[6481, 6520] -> 0.00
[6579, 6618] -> -0.06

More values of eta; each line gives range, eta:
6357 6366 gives 0.058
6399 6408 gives 0.070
